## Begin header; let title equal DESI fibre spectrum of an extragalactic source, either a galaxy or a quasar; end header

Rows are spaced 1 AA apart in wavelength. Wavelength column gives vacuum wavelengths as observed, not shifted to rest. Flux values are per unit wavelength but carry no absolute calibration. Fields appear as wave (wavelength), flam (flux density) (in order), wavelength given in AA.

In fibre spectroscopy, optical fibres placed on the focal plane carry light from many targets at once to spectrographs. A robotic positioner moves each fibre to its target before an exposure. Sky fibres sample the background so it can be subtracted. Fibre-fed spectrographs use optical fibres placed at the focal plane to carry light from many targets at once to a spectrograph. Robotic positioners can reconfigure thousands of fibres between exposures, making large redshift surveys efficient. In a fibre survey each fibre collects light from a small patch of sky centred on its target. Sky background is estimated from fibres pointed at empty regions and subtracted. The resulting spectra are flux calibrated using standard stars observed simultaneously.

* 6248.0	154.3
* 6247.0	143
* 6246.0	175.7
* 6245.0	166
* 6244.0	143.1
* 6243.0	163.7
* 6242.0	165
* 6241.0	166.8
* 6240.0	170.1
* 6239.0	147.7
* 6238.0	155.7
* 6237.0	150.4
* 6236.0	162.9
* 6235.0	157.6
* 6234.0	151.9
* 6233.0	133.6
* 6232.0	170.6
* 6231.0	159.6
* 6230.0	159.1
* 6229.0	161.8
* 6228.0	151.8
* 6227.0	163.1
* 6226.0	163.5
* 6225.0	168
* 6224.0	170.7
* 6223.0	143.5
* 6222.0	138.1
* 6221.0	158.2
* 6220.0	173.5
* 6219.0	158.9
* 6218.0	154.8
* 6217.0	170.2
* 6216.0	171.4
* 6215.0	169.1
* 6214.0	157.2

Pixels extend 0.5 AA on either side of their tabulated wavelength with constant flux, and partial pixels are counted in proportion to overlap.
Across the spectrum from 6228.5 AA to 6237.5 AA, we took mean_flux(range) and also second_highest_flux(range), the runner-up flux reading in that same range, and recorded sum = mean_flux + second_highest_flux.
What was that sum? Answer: 319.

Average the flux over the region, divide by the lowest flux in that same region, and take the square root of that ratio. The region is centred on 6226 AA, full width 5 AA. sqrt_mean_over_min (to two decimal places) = 1.04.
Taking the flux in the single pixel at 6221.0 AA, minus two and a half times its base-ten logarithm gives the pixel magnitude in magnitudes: -5.50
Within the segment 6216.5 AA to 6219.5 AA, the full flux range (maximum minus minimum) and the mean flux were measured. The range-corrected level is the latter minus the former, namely 146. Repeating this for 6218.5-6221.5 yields 148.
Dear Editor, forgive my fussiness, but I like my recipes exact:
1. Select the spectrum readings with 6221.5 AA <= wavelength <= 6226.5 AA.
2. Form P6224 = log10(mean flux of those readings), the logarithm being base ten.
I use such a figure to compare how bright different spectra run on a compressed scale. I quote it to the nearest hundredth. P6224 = 2.20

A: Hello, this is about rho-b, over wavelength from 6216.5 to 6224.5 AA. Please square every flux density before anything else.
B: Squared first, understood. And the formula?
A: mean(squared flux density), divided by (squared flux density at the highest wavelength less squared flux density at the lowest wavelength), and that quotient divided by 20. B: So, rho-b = 7.4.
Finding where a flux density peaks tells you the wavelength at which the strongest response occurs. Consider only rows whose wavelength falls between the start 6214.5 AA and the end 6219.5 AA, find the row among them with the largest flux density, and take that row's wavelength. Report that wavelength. 6216.0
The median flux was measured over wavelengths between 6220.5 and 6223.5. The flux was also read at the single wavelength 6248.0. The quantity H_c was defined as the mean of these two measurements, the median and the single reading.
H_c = 149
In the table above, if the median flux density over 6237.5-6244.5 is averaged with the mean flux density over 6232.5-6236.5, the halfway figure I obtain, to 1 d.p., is 157.6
